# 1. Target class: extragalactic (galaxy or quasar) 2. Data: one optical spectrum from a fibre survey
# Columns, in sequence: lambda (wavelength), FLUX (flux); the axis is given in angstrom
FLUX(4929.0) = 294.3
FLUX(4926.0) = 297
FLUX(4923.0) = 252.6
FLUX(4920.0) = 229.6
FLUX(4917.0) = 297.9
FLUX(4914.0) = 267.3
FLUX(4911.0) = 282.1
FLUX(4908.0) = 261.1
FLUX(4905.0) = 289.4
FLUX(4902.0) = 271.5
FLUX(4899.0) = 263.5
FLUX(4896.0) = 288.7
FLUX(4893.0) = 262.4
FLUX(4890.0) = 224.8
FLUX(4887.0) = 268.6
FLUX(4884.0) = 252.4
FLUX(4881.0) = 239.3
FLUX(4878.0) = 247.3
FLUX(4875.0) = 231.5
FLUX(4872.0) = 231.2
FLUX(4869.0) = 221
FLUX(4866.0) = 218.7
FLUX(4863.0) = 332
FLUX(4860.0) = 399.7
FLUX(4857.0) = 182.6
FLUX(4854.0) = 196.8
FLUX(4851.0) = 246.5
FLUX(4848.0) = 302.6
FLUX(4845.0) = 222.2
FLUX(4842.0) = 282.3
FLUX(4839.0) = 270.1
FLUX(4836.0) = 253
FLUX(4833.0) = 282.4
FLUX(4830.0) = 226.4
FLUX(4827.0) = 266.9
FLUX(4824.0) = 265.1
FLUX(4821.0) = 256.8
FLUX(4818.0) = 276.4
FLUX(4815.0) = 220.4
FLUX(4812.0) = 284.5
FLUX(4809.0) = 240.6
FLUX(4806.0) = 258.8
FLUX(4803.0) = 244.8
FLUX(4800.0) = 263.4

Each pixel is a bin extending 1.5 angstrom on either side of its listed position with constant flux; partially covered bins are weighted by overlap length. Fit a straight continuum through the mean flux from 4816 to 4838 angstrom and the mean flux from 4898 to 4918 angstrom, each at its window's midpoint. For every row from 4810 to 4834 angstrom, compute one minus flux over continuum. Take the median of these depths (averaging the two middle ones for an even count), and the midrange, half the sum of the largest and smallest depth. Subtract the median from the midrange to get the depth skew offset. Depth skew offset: 0.04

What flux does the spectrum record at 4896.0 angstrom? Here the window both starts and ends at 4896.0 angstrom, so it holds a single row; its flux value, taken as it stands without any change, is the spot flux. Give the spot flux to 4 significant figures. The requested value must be 288.7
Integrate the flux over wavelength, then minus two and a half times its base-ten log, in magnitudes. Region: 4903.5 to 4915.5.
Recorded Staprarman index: -8.80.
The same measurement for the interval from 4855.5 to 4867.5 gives -8.83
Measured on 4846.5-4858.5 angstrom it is -8.61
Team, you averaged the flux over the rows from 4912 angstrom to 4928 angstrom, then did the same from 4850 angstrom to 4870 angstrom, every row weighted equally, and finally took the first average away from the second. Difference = -12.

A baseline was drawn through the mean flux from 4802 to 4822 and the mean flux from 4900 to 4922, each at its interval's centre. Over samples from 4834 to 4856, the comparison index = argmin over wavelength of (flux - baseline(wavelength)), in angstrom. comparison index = 4854.0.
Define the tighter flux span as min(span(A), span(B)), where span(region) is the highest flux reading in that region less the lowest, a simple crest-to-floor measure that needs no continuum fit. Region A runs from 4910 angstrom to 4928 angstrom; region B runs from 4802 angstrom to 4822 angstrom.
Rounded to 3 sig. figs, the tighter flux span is 64.1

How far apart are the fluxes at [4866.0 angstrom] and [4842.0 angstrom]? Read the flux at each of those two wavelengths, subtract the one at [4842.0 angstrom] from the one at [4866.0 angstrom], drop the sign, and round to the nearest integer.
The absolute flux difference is 64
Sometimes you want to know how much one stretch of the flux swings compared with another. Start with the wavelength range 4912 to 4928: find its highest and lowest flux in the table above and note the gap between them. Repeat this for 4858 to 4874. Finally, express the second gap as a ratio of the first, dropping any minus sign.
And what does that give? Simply 2.7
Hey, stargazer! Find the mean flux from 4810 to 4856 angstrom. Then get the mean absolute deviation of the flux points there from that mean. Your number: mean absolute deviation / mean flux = 0.09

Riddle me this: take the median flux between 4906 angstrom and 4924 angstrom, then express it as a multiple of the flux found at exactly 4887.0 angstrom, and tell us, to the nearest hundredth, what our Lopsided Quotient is 0.98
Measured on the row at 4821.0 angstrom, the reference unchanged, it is 1.03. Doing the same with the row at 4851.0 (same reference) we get 1.07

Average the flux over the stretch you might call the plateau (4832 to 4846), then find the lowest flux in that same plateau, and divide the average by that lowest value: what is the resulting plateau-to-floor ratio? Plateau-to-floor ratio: 1.18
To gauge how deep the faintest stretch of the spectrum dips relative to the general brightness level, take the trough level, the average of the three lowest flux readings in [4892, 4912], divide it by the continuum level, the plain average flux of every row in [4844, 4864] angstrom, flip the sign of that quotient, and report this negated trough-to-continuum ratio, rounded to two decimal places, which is -0.98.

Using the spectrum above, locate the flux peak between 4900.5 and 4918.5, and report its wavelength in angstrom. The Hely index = 4917.0 angstrom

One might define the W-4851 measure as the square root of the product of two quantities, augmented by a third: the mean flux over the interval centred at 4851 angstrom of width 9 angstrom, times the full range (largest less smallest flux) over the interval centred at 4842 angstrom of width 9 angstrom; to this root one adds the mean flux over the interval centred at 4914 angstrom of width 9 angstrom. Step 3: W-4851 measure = 405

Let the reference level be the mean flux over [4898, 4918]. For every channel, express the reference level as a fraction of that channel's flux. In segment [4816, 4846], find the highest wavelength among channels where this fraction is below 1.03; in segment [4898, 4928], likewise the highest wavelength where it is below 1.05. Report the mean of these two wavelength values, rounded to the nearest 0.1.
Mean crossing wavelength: 4884.0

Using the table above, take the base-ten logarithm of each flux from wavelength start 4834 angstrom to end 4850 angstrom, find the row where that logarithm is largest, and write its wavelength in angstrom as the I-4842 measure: 4848.0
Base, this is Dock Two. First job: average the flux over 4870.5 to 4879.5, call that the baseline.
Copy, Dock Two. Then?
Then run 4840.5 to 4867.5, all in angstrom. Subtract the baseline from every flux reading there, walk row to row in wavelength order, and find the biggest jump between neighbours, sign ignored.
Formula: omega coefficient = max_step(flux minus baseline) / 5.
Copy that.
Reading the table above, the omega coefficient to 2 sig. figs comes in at 43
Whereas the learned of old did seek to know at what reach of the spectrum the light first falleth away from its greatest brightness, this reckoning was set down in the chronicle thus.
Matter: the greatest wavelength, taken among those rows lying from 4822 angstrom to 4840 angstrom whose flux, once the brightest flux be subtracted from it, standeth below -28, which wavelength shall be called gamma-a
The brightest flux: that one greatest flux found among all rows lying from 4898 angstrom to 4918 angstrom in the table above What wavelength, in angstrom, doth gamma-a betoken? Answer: 4836.0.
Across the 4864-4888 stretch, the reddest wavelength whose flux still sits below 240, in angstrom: 4881.0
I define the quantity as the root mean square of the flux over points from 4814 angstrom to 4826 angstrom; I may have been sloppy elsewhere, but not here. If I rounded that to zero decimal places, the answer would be 256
